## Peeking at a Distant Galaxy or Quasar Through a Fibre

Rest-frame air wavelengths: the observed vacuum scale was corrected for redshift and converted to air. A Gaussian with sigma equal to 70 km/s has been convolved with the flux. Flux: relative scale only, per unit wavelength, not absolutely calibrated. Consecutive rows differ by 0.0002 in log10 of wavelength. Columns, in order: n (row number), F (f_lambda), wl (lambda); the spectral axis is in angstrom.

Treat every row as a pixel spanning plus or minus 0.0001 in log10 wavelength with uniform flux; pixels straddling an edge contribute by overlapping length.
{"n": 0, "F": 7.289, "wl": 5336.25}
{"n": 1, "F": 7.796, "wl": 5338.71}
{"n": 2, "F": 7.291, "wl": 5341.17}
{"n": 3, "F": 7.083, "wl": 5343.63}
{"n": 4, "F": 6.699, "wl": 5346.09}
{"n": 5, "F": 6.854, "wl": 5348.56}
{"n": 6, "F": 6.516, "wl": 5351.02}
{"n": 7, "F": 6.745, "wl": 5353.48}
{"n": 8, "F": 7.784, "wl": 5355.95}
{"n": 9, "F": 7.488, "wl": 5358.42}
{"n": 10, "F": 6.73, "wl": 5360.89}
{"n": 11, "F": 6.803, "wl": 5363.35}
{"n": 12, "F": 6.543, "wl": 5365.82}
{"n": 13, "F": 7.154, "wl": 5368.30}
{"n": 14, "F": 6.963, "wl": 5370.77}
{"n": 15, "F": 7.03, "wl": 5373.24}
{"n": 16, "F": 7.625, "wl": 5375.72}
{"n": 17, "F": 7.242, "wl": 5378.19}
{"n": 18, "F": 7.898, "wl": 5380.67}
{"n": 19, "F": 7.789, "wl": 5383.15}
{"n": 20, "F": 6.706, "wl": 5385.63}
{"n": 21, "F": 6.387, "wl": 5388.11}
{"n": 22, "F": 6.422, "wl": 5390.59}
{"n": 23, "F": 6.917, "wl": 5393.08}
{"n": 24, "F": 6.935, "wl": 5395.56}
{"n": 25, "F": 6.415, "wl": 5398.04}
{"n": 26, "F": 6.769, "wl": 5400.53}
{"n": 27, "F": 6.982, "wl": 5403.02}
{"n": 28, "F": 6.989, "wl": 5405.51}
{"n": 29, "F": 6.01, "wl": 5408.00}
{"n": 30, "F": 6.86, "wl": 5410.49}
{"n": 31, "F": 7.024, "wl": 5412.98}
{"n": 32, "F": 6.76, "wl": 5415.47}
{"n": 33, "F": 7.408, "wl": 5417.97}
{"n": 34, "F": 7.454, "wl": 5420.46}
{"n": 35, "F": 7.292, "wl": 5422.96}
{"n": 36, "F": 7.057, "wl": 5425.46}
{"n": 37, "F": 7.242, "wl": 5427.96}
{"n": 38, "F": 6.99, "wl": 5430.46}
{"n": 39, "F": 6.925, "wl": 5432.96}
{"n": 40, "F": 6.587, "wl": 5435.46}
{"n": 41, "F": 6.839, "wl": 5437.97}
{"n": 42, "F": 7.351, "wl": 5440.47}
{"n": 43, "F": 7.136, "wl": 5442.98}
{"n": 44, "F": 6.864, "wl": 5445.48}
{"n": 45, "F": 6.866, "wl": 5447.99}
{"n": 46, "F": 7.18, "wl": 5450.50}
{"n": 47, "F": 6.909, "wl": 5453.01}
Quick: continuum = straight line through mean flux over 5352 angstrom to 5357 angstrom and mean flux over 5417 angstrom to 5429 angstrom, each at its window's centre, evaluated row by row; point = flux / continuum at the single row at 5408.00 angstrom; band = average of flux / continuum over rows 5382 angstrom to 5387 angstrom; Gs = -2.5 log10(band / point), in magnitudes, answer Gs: -0.20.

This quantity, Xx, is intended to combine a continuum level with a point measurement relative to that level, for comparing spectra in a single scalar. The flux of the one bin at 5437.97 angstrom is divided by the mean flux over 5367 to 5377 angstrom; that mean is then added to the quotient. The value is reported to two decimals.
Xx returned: 8.14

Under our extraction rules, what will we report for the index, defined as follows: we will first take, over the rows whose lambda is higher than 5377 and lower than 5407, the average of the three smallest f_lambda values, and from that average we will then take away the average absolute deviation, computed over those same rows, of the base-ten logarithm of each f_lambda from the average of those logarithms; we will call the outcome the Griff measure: 6.39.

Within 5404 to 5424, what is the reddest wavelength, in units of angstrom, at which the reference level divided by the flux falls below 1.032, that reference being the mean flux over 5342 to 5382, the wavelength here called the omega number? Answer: 5422.96 angstrom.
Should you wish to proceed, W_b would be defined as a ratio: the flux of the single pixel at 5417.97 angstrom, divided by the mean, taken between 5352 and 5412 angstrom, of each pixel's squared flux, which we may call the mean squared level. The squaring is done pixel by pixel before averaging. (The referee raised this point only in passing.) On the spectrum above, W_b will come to 0.152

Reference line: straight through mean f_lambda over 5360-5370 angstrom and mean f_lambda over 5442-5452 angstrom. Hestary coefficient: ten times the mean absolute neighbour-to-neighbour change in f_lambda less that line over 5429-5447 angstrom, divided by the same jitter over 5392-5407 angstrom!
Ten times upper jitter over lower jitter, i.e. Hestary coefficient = 13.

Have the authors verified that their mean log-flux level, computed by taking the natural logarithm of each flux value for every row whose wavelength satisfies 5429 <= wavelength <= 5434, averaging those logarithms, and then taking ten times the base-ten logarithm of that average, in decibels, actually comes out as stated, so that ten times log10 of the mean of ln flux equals 2.88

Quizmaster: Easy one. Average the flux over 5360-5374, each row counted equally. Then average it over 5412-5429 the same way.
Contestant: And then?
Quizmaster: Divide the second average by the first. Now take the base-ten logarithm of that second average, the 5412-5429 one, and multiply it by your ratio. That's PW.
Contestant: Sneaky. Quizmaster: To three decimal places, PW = 0.894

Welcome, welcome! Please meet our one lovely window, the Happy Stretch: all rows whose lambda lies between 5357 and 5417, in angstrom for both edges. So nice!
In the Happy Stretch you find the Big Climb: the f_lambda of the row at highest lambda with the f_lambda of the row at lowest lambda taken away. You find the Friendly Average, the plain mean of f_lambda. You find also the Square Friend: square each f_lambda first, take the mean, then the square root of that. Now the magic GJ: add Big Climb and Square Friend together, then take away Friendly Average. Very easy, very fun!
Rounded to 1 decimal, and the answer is -0.7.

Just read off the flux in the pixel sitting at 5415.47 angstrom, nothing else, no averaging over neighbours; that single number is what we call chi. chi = 6.76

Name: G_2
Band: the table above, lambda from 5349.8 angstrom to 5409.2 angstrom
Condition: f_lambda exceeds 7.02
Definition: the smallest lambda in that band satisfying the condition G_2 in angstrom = 5355.95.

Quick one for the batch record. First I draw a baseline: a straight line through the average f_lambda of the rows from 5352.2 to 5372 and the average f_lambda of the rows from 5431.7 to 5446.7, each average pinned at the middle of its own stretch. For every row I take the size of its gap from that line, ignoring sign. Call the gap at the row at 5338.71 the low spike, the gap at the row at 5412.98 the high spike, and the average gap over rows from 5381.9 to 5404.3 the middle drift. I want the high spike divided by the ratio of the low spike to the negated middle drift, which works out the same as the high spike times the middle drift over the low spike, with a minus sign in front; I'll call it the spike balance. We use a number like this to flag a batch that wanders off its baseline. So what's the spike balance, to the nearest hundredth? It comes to -0.02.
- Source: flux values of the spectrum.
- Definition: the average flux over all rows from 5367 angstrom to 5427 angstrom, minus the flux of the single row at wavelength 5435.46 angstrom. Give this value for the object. 0.42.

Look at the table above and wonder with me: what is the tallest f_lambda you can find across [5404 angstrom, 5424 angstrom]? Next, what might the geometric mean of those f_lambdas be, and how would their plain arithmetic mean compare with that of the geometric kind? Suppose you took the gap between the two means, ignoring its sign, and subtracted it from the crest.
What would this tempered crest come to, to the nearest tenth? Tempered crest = 7.4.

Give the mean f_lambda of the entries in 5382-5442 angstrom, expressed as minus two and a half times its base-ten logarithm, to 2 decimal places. -2.10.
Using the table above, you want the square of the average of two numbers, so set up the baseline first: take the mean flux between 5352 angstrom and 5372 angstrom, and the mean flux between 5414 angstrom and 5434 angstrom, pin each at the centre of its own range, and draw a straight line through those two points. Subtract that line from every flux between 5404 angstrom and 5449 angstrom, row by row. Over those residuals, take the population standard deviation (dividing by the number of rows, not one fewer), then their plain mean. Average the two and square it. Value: 0.007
